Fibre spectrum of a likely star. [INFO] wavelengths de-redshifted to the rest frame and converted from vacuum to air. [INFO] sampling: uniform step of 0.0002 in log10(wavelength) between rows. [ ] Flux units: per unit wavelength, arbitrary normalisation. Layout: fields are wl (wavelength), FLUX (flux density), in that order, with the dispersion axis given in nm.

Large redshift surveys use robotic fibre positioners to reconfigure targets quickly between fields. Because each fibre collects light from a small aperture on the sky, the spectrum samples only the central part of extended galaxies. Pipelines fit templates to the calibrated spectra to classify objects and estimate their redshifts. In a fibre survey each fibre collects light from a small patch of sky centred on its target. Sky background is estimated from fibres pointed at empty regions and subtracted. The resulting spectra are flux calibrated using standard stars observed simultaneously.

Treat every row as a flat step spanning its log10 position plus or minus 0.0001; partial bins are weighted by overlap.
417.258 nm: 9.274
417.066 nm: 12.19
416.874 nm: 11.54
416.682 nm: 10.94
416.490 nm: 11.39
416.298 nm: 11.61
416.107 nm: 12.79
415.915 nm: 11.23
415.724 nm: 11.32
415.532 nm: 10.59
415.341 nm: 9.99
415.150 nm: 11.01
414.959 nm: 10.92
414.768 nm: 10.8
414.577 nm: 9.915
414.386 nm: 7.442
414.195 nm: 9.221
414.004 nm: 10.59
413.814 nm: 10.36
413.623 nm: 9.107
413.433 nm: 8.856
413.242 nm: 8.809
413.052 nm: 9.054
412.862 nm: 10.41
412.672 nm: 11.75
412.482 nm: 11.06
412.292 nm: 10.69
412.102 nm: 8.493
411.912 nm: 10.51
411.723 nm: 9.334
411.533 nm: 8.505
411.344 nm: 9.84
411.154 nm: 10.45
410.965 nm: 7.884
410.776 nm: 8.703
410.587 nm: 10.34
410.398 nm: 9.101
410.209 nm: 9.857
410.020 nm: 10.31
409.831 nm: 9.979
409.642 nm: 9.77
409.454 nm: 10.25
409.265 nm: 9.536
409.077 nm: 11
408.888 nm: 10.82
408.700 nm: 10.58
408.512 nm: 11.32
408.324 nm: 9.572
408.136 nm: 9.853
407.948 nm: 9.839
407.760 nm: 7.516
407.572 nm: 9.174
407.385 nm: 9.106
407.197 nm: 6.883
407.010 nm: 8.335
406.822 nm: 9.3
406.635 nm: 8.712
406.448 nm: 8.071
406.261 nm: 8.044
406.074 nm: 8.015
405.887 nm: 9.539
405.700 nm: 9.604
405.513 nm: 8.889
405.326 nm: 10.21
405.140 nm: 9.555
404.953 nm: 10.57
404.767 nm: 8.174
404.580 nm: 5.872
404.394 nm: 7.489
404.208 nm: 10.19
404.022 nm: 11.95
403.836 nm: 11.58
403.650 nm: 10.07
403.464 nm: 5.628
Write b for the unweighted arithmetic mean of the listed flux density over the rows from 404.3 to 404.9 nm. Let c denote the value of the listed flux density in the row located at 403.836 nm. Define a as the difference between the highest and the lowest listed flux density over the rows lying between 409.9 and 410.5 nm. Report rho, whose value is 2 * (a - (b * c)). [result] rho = -164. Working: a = 1.2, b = 7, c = 11.58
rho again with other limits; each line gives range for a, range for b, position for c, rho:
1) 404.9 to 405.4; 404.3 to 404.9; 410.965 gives -111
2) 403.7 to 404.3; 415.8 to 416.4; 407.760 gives -175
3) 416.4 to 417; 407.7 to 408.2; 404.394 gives -135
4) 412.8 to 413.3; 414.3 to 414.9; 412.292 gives -197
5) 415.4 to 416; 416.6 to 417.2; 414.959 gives -251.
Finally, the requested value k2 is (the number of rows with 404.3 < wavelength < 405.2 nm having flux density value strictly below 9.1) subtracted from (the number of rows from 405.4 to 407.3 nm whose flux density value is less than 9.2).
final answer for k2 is 4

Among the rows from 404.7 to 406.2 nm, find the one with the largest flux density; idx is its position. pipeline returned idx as 404.953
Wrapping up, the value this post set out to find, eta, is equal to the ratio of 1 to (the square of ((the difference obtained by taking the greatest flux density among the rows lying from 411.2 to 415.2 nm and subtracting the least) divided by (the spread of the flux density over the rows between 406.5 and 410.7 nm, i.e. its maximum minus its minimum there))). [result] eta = 1.1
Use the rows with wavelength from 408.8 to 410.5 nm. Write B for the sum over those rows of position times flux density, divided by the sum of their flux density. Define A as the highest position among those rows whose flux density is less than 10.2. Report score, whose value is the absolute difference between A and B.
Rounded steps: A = 410.398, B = 409.62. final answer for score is 0.77 nm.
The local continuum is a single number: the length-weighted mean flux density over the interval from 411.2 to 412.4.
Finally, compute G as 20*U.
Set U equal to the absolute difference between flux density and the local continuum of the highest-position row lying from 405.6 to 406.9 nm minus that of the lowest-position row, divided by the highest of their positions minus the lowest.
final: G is 5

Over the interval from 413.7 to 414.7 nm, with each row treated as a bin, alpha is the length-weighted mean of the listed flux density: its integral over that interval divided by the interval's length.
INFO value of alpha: 9.5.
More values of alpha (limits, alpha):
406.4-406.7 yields 8.4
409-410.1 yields 10.1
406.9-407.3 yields 7.7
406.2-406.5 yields 8.1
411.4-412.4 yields 9.5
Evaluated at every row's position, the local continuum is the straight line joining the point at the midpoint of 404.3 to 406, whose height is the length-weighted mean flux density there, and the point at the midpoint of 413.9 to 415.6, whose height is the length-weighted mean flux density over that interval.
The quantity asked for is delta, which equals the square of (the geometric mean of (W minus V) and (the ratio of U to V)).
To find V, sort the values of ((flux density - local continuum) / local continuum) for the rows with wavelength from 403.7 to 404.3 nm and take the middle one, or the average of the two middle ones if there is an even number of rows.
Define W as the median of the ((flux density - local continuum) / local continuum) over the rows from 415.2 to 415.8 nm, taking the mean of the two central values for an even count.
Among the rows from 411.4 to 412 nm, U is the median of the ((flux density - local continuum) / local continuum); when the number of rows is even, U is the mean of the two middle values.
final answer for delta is 0.031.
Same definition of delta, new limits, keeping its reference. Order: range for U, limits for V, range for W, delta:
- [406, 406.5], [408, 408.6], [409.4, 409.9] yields 0.016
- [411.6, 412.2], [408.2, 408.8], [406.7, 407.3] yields 0.057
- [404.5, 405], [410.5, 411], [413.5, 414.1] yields 0.108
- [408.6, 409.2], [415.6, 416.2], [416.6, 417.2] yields 0.009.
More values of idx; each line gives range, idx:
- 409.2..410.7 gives 410.587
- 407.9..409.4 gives 408.512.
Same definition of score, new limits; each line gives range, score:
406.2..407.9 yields 0.75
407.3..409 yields 0.15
